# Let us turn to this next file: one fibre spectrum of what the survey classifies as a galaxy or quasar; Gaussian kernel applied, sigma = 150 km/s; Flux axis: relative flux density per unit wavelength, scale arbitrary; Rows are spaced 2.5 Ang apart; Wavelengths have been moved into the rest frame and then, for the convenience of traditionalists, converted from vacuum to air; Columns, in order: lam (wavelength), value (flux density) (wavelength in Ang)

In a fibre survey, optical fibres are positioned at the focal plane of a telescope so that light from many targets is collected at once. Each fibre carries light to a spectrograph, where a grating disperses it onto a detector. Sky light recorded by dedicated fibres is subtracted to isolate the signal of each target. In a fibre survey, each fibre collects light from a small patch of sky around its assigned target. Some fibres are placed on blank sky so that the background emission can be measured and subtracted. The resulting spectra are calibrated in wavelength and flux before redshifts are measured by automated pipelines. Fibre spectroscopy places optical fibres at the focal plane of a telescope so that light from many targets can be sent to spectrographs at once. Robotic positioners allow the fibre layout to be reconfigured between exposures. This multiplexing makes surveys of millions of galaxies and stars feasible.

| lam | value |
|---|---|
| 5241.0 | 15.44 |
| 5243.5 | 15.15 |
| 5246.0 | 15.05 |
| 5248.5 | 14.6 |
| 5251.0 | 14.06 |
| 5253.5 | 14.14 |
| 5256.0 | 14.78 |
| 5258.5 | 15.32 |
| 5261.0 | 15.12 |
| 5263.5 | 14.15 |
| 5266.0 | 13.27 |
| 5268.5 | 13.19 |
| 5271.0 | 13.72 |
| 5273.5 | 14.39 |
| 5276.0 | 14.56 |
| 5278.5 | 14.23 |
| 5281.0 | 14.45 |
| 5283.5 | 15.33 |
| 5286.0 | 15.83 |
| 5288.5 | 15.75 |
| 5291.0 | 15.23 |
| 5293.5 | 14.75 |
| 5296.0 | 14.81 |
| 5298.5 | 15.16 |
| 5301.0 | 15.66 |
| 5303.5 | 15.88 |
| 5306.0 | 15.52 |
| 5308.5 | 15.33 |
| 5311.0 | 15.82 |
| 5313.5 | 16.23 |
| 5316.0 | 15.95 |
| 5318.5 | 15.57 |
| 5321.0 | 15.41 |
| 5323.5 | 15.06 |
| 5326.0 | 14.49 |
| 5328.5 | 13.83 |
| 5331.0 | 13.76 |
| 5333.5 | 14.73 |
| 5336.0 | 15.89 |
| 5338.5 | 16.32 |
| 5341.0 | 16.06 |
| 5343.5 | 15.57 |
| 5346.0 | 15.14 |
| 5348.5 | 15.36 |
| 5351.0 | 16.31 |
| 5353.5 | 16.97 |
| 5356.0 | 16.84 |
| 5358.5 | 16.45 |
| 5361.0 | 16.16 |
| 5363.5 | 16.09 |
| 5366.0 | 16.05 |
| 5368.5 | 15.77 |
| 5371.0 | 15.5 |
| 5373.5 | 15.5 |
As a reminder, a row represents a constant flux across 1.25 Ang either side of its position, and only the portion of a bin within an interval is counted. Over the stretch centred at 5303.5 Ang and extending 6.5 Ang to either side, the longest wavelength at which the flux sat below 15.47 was 5308.5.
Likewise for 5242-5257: 5256.0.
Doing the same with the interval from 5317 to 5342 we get 5333.5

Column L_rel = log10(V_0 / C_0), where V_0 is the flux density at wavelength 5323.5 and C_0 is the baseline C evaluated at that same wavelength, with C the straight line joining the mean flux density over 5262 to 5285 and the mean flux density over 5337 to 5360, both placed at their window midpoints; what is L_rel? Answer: -0.01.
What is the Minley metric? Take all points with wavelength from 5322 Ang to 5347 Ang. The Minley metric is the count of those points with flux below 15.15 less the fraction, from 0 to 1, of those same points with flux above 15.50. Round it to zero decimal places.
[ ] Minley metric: 6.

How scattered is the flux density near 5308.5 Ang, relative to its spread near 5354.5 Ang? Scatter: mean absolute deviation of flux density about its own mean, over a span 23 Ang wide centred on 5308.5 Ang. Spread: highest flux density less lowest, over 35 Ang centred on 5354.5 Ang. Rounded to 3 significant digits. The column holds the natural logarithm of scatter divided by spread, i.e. -1.96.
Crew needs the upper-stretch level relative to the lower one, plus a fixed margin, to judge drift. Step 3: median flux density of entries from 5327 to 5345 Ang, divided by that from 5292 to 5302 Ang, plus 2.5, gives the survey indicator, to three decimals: 3.539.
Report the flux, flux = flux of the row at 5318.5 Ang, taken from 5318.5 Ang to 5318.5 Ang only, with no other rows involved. 15.57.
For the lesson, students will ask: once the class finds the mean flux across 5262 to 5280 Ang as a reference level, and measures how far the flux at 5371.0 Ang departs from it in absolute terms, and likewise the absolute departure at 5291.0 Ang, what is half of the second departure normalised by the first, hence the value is 0.4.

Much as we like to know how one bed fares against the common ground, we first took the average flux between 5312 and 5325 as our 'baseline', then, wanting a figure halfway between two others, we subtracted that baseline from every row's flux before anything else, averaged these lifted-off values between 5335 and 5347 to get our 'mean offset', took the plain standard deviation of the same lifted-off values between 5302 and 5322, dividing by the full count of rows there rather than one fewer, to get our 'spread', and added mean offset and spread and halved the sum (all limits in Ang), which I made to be 0.2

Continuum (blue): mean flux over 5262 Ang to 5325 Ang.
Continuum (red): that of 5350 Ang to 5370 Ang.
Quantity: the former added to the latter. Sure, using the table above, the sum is 31.3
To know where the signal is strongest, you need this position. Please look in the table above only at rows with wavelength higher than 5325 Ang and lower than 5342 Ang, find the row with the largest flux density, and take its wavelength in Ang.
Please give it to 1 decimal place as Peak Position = 5338.5 Ang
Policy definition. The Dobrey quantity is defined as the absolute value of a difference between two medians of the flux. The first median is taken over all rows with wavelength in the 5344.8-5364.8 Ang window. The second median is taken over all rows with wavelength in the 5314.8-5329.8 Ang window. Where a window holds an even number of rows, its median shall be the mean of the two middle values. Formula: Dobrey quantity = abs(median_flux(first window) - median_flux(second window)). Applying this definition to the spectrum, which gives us 1.00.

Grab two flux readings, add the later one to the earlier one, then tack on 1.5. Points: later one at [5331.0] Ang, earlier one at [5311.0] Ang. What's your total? 31.1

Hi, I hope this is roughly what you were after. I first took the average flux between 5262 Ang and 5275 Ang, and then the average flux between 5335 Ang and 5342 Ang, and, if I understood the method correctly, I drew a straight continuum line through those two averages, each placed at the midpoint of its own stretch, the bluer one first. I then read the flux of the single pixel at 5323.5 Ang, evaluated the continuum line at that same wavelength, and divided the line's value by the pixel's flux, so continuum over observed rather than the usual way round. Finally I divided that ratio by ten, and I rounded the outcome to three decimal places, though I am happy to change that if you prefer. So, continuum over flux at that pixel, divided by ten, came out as 0.104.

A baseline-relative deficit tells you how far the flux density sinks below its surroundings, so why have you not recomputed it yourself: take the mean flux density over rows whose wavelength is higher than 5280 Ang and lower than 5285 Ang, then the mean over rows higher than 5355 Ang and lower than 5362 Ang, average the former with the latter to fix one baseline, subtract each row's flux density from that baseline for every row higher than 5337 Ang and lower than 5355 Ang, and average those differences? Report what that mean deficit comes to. -0.3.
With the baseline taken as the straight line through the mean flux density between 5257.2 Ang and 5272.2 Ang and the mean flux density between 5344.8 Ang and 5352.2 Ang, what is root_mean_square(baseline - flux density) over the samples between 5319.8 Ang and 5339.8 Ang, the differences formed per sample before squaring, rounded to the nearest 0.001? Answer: 0.895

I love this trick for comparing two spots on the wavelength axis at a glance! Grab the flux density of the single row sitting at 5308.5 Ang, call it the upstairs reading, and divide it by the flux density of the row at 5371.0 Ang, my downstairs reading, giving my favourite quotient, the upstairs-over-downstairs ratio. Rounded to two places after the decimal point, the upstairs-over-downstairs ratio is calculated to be 0.99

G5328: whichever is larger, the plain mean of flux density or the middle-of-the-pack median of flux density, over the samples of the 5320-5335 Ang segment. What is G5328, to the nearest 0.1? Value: 14.6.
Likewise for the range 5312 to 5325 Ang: 15.6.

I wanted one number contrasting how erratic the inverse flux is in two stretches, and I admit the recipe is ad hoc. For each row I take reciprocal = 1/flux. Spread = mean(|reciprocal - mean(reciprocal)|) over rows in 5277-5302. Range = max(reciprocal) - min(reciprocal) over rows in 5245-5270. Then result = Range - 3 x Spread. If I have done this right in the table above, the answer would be 0.005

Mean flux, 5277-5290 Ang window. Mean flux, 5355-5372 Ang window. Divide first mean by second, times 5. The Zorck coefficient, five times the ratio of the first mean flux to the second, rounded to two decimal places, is 4.69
